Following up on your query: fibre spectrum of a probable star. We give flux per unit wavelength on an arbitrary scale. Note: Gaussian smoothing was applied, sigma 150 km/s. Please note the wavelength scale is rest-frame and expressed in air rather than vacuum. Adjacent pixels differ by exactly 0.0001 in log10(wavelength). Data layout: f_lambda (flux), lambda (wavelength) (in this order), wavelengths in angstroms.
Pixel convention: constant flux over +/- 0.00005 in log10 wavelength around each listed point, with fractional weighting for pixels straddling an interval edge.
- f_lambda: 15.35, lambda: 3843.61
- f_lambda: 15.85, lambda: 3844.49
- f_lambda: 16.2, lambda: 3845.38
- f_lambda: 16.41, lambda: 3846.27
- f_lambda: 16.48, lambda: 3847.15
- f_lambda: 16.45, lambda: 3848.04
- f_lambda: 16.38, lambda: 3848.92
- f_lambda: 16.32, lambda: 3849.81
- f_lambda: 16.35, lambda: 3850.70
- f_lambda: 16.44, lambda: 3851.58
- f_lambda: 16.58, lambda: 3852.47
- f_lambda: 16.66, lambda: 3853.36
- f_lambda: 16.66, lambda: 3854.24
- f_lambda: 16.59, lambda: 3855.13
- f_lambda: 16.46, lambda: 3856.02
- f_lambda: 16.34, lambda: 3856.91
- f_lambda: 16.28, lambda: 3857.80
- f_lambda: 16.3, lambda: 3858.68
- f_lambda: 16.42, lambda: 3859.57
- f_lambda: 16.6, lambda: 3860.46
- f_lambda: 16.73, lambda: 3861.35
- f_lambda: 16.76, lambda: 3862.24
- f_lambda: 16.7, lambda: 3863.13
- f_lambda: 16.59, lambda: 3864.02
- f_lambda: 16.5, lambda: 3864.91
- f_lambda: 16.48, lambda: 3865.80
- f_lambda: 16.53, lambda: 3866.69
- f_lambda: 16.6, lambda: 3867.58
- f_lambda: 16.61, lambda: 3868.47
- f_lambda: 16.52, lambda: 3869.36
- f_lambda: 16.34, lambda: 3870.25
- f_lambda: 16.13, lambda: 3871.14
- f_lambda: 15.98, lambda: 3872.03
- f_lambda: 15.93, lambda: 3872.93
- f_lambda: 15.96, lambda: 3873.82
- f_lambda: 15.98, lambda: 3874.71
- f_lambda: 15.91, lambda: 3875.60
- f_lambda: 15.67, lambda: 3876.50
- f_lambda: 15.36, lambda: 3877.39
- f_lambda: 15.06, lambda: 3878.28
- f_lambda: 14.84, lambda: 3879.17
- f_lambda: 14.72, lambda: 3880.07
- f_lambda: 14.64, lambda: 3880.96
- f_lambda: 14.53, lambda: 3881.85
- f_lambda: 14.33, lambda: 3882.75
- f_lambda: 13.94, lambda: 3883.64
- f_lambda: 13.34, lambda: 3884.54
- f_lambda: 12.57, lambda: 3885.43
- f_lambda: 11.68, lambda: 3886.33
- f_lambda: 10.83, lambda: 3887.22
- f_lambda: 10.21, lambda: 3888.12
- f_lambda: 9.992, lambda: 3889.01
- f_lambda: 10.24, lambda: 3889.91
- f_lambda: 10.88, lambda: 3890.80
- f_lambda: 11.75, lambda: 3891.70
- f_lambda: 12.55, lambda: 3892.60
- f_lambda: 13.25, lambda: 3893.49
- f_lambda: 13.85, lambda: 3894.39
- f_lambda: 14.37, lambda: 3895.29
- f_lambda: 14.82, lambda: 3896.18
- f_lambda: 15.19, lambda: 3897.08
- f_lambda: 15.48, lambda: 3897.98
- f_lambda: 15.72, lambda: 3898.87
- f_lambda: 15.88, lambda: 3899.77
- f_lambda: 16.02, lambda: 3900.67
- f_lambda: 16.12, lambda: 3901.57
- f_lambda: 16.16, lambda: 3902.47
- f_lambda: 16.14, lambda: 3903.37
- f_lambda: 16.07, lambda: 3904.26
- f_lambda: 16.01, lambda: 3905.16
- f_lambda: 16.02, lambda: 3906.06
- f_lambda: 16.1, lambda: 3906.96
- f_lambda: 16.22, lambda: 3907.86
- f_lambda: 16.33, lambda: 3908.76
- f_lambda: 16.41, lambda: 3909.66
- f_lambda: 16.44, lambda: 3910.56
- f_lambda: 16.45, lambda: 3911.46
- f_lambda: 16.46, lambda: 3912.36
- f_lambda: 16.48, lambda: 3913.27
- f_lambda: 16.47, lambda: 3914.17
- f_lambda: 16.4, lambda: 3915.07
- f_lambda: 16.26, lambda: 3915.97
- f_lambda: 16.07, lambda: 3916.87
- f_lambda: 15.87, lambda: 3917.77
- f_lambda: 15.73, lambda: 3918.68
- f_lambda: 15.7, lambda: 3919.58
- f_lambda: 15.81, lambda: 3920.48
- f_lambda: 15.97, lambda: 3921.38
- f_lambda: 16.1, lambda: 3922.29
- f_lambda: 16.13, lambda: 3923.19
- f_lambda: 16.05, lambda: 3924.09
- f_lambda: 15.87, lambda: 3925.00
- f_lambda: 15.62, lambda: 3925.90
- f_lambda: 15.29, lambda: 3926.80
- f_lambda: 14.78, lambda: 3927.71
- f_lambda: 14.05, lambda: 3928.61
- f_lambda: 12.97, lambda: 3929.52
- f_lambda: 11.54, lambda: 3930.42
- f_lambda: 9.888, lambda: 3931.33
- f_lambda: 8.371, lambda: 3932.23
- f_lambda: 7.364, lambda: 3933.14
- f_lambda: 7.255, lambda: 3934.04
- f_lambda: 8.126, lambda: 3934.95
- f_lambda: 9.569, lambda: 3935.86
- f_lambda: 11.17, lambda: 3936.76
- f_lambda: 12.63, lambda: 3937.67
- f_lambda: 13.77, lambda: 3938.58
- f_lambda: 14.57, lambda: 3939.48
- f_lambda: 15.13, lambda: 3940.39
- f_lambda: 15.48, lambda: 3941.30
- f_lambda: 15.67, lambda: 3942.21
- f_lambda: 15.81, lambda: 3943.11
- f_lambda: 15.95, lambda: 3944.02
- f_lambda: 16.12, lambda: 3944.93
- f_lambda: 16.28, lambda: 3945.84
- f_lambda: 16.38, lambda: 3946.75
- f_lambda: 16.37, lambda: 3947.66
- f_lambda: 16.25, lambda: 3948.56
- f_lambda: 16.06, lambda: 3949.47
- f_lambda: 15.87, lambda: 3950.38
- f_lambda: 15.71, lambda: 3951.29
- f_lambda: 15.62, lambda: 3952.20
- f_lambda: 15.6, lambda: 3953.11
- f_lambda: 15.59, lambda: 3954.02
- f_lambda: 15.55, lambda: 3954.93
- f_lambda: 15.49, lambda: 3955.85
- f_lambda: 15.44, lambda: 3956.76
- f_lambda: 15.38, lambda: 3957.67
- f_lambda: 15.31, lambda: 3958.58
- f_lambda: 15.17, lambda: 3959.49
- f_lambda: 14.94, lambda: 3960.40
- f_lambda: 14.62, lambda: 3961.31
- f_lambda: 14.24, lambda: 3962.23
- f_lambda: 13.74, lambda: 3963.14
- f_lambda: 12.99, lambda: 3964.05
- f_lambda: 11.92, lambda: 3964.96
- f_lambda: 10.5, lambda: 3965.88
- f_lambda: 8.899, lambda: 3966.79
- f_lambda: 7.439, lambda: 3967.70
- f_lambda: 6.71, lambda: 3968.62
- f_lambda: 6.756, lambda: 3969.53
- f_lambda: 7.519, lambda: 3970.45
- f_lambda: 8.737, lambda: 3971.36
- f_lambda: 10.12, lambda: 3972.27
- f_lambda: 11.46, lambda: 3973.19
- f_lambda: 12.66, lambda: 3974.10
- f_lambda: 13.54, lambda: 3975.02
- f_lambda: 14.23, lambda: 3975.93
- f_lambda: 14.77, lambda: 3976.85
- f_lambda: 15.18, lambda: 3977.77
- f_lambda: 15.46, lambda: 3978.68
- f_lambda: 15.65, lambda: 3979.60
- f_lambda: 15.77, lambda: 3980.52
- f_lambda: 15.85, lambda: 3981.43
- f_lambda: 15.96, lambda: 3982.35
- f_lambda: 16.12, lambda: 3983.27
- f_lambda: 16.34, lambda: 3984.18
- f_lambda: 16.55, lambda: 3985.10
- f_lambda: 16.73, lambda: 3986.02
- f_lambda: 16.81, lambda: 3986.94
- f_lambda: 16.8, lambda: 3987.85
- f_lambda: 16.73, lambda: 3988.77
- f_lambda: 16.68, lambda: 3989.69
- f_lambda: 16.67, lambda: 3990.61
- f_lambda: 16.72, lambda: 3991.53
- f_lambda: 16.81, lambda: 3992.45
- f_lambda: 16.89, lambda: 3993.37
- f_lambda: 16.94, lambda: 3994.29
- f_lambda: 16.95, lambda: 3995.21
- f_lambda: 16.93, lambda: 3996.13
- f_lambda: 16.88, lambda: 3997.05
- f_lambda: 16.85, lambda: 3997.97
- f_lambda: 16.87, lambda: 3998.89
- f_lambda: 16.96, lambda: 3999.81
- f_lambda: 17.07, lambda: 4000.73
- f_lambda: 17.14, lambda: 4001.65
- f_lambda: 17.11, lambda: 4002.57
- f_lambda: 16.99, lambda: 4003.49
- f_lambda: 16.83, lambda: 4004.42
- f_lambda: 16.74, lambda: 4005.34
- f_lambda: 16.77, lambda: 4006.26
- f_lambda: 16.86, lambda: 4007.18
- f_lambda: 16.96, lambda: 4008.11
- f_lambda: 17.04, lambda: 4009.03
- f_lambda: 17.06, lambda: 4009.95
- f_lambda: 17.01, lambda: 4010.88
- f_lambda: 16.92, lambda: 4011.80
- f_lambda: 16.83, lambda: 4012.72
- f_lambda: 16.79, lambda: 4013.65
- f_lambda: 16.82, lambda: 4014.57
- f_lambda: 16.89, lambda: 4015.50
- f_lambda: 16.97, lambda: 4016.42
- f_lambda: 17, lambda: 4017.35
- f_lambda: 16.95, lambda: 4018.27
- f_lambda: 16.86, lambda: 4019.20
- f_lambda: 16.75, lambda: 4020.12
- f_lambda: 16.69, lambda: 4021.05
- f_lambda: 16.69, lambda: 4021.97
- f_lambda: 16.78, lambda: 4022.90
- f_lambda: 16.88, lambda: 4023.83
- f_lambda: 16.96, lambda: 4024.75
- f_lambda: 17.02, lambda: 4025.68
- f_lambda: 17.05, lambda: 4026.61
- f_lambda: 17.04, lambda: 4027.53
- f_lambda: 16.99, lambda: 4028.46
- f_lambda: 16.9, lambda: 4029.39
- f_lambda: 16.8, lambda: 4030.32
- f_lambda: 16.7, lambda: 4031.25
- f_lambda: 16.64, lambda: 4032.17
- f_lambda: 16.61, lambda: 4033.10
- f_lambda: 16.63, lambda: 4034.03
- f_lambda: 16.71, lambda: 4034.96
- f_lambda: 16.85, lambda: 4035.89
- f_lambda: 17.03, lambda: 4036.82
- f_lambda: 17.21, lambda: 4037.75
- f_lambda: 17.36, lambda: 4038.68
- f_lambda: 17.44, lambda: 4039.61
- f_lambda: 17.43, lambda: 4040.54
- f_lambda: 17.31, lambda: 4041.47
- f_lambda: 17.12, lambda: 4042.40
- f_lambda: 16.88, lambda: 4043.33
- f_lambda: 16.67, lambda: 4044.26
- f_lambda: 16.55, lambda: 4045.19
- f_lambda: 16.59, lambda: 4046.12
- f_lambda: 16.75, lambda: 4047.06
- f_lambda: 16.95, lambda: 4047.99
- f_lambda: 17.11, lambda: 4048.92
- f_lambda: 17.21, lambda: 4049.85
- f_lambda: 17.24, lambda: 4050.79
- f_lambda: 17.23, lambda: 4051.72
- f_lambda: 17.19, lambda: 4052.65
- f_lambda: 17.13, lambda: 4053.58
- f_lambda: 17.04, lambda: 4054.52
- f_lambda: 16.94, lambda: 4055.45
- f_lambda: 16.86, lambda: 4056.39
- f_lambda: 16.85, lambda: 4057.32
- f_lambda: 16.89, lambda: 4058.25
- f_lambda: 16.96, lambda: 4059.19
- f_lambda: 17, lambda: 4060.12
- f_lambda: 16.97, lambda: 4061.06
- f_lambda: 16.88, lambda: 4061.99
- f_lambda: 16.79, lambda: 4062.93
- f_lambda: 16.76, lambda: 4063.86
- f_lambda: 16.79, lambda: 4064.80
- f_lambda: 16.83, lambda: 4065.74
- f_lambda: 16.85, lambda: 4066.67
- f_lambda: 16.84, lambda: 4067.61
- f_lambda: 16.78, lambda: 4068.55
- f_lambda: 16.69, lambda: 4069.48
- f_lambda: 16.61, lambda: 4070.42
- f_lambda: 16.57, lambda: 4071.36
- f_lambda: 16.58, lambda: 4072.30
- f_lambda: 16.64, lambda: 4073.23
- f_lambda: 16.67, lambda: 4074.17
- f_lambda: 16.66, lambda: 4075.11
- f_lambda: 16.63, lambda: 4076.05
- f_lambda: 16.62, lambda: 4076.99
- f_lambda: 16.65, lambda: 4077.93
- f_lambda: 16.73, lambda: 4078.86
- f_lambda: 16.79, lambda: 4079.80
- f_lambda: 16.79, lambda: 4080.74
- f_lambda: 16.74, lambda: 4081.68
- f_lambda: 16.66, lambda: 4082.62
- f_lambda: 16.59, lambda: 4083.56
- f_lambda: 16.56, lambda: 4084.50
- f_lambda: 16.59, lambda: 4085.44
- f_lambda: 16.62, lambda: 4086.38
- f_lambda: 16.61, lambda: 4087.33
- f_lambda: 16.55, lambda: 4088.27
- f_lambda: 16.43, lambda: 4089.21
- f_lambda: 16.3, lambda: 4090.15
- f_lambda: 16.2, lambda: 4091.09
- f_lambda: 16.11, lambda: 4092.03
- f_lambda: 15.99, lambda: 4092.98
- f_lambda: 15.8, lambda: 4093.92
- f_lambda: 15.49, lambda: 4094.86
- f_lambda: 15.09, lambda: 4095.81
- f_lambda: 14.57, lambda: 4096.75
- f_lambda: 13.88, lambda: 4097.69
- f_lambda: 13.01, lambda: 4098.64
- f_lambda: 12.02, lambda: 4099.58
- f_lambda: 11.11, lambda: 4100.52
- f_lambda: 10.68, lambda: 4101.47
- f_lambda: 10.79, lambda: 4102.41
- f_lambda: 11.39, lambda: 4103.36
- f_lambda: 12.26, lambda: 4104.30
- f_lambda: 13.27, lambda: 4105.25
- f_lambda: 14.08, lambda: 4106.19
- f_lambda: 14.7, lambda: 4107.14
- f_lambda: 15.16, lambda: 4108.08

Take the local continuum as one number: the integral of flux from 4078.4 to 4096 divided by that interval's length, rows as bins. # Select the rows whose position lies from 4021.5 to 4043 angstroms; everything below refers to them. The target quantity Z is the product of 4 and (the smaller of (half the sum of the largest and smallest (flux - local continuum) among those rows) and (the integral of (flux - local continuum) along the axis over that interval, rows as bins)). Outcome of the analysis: 3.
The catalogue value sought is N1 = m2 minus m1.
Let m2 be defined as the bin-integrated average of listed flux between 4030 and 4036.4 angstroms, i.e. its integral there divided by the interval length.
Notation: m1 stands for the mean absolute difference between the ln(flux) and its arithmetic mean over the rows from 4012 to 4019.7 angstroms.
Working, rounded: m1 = 0.004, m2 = 17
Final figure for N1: 16.7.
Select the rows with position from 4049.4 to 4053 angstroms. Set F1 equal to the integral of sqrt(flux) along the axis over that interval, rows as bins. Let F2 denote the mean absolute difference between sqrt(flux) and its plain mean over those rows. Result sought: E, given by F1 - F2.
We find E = 15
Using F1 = 14.9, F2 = 0.002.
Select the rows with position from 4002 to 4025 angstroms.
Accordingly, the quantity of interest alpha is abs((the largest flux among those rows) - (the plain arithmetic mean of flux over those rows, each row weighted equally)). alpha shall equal 0.22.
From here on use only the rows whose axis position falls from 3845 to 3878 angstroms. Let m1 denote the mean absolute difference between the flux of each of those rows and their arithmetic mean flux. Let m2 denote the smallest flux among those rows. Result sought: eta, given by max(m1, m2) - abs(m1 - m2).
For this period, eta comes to 0.2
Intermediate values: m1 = 0.2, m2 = 15.36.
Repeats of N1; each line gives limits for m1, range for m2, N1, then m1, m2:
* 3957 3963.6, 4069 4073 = 16.6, 0.033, 17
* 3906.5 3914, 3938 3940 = 14.1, 0.007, 14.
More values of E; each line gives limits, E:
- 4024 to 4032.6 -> 35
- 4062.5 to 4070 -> 31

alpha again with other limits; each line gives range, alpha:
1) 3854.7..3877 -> 0.40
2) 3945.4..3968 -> 1.93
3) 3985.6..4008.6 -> 0.27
